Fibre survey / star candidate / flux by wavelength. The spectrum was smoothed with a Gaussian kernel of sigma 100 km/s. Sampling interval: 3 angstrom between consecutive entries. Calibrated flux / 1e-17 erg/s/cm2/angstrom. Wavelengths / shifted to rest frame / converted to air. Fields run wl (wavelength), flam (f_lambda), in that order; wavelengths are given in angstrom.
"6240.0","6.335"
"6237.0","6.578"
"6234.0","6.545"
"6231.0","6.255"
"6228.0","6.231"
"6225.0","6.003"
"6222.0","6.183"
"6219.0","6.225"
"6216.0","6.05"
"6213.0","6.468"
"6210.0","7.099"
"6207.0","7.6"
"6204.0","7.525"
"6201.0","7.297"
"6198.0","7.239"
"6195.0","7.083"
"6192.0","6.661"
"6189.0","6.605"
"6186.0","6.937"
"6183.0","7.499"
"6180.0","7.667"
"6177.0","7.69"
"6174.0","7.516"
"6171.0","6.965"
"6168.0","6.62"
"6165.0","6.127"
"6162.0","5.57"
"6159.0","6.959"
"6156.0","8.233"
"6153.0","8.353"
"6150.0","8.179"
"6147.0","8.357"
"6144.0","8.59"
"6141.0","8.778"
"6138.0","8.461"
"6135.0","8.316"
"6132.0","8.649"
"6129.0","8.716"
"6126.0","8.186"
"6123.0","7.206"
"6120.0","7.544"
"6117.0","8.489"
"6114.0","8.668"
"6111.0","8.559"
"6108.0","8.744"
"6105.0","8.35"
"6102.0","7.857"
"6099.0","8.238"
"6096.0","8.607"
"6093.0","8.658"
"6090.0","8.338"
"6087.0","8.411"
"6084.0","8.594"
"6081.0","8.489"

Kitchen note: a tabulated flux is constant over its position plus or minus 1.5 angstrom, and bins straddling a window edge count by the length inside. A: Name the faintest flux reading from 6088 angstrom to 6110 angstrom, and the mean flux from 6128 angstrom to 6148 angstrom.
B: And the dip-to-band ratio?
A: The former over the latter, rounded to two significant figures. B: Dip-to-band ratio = 0.92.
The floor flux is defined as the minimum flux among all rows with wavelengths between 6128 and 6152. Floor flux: 8.179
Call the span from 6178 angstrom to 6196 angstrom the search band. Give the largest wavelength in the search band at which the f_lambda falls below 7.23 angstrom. 6195.0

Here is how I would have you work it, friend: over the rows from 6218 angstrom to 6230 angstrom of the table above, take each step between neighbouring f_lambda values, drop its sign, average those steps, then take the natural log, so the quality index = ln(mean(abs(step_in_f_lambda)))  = -1.9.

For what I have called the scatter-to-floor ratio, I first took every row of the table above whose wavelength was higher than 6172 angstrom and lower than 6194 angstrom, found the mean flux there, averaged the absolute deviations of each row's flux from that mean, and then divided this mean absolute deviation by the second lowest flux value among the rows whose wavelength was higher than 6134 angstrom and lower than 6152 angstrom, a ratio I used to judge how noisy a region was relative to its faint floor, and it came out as 0.051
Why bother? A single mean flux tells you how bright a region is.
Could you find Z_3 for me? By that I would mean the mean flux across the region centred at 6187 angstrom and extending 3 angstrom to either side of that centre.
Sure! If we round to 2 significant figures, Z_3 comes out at 6.8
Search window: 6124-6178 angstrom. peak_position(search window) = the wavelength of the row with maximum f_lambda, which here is 6141.0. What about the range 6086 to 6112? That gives 6108.0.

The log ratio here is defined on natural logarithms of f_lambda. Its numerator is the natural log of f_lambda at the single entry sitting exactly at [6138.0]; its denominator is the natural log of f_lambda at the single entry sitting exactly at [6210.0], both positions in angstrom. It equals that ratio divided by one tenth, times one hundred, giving 1090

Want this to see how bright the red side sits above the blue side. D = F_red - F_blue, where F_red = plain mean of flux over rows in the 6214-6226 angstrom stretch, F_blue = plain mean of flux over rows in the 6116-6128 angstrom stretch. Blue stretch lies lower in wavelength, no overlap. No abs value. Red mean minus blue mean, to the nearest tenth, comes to -1.7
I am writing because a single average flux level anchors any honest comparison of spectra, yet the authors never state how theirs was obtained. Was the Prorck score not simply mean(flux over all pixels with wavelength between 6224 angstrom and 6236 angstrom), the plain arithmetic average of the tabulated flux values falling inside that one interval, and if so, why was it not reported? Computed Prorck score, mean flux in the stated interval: 6.3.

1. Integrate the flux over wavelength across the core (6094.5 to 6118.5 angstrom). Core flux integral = 203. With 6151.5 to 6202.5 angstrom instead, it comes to 363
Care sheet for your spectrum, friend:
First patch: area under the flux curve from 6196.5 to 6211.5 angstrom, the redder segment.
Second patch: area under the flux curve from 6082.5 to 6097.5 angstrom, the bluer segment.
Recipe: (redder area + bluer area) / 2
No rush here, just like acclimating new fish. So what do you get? 119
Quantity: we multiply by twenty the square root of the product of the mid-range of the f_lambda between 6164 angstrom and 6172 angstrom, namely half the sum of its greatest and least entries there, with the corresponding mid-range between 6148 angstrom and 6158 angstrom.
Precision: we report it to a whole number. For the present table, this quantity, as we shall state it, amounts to 147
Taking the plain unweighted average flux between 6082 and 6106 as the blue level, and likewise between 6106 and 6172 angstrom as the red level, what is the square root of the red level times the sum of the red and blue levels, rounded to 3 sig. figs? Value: 11.4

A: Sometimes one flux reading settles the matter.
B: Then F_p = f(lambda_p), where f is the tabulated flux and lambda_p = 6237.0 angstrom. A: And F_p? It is 6.578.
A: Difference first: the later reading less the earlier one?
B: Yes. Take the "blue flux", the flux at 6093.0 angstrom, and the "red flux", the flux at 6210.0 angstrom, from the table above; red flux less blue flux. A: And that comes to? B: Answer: -1.6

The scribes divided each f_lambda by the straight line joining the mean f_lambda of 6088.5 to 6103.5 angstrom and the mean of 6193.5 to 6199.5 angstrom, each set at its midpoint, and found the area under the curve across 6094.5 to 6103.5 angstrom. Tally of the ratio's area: 8.9 angstrom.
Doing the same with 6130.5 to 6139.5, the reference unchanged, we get 9.7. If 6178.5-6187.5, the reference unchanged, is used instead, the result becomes 9.1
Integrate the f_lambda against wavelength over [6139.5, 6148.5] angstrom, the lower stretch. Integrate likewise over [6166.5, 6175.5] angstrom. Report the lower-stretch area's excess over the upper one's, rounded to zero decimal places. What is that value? 14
